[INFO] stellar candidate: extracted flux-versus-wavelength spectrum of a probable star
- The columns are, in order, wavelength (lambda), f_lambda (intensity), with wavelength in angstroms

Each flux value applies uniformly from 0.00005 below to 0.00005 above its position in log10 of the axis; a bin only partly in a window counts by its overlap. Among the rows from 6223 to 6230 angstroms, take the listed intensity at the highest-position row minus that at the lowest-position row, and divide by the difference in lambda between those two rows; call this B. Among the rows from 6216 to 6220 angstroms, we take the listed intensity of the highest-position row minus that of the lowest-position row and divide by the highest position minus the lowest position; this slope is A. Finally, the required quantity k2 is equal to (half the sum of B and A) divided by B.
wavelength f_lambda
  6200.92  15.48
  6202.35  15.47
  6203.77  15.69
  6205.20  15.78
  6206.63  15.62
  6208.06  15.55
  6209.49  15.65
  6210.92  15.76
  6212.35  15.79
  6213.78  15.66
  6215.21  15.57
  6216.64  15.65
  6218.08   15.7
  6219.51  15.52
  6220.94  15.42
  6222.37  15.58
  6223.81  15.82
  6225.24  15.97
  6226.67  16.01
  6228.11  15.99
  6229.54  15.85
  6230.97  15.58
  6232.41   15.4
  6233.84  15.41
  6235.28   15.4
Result -3.8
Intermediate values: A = -0.045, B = 0.005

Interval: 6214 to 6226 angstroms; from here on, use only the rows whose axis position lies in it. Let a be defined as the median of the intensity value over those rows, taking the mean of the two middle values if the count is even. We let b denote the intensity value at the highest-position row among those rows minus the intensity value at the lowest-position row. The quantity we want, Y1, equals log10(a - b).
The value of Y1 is 1.18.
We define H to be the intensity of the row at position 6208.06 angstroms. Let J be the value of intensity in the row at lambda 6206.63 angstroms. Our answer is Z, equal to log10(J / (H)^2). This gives -1.19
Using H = 15.55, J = 15.62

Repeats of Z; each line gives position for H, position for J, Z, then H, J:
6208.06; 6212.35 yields -1.19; 15.55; 15.79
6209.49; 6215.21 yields -1.20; 15.65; 15.57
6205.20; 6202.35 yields -1.21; 15.78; 15.47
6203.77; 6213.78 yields -1.20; 15.69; 15.66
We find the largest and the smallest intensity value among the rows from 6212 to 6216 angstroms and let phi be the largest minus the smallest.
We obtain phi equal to 0.22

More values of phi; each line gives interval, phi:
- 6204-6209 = 0.23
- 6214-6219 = 0.13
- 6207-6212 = 0.21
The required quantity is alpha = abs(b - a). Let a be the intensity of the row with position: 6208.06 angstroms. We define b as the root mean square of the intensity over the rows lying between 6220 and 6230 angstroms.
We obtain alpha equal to 0.26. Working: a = 15.55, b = 15.8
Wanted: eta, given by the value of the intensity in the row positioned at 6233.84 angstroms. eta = 15.41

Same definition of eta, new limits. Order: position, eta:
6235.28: 15.4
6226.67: 16.01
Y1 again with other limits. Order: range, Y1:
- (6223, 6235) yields 1.21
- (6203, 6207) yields 1.20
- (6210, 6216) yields 1.20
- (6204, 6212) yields 1.20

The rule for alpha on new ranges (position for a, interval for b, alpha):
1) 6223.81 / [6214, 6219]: 0.18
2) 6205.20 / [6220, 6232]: 0.00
